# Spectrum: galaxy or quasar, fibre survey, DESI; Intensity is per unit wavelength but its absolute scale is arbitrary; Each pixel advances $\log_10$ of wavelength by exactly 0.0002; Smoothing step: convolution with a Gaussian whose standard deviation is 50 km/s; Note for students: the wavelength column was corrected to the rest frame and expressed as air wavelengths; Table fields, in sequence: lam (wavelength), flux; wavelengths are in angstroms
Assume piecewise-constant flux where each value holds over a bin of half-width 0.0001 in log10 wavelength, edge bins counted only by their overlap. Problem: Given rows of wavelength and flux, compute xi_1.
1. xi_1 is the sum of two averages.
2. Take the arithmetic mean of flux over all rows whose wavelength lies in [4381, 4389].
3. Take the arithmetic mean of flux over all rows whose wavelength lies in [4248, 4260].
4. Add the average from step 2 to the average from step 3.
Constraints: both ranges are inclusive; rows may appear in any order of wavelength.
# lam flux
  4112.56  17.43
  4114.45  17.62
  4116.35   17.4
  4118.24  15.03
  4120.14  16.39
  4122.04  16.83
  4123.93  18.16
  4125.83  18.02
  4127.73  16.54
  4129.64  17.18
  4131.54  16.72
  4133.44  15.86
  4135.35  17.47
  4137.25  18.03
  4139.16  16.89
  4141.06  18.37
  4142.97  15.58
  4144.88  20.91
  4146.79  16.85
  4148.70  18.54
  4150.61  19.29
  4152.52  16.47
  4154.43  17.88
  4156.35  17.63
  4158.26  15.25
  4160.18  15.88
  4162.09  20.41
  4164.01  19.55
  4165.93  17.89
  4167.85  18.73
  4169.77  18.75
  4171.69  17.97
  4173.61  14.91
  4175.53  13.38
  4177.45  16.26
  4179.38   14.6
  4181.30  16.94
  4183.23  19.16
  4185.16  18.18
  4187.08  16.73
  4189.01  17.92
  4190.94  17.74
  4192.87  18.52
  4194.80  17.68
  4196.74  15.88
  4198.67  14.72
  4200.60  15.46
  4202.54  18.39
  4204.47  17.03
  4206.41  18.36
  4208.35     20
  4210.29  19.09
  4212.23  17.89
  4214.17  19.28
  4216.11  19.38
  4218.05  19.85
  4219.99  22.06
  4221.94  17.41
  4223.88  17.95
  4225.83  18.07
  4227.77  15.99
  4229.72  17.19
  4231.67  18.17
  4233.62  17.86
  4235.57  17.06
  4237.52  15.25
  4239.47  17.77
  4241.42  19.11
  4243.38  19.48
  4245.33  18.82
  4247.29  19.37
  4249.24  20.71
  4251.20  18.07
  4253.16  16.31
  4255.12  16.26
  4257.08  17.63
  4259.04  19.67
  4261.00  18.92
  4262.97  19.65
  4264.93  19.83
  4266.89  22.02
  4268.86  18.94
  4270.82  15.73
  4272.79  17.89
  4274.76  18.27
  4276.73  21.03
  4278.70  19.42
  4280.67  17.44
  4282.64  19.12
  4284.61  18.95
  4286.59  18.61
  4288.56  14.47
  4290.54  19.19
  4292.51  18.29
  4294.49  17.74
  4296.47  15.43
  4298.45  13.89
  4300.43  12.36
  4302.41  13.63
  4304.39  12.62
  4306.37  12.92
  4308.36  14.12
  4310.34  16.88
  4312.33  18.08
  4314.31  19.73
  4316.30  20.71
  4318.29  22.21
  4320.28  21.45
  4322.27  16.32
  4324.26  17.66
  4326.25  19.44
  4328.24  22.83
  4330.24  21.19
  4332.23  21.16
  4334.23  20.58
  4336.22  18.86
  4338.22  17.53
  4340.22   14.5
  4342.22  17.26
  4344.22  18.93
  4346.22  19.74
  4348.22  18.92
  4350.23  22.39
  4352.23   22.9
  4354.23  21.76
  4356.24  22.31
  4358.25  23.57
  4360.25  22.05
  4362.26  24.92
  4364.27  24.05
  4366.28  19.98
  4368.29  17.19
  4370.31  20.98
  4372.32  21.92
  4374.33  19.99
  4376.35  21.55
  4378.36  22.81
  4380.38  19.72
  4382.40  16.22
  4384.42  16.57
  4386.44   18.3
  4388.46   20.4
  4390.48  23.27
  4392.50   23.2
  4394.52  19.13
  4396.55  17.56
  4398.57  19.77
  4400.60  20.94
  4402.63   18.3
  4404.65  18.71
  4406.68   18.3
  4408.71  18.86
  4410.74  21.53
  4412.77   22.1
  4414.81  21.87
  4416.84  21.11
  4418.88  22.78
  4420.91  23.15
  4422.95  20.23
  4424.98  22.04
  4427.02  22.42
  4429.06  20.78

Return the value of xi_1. 36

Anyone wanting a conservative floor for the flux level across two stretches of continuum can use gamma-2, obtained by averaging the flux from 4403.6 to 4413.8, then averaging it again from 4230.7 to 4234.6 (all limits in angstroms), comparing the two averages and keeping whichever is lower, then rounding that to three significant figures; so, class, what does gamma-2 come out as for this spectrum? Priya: 18.0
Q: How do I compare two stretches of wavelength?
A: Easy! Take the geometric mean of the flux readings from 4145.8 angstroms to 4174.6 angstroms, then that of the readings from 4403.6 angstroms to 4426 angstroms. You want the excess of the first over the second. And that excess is -3.2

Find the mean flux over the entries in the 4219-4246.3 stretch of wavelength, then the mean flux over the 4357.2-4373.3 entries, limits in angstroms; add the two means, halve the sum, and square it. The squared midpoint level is 397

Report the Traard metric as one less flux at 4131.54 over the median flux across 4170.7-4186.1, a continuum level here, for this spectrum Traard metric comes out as -0.01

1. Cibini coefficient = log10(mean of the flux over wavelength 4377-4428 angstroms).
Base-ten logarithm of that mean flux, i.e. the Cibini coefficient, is 1.31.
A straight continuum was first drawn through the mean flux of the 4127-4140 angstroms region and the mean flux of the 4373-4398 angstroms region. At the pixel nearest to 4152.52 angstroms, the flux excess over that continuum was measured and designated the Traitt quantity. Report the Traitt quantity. -0.71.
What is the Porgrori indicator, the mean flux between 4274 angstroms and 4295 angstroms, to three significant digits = 18.4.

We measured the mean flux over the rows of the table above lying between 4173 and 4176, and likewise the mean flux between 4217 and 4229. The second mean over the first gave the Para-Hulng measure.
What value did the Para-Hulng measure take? 1.31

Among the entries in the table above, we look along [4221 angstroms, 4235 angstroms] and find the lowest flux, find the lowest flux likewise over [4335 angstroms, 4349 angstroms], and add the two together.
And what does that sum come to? 30.5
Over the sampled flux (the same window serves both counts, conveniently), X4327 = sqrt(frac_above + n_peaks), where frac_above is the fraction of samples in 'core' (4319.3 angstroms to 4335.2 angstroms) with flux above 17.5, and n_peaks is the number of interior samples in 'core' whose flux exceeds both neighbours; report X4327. 1.4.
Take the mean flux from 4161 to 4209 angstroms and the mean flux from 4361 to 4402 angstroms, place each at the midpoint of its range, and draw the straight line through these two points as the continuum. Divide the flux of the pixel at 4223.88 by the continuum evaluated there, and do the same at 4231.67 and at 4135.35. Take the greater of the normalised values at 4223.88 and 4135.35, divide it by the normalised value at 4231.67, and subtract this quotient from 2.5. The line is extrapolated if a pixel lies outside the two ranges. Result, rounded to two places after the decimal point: 1.45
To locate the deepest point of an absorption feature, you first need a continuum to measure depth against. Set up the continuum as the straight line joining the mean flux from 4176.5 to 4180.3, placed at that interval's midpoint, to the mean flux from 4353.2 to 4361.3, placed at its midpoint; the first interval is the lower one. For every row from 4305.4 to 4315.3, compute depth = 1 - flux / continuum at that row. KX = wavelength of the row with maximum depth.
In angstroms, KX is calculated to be 4306.37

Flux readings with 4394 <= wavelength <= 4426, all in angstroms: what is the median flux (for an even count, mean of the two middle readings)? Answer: 20.6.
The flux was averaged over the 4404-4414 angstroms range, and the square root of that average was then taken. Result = 4.5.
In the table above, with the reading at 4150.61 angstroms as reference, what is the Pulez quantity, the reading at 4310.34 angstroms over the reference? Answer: 0.88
